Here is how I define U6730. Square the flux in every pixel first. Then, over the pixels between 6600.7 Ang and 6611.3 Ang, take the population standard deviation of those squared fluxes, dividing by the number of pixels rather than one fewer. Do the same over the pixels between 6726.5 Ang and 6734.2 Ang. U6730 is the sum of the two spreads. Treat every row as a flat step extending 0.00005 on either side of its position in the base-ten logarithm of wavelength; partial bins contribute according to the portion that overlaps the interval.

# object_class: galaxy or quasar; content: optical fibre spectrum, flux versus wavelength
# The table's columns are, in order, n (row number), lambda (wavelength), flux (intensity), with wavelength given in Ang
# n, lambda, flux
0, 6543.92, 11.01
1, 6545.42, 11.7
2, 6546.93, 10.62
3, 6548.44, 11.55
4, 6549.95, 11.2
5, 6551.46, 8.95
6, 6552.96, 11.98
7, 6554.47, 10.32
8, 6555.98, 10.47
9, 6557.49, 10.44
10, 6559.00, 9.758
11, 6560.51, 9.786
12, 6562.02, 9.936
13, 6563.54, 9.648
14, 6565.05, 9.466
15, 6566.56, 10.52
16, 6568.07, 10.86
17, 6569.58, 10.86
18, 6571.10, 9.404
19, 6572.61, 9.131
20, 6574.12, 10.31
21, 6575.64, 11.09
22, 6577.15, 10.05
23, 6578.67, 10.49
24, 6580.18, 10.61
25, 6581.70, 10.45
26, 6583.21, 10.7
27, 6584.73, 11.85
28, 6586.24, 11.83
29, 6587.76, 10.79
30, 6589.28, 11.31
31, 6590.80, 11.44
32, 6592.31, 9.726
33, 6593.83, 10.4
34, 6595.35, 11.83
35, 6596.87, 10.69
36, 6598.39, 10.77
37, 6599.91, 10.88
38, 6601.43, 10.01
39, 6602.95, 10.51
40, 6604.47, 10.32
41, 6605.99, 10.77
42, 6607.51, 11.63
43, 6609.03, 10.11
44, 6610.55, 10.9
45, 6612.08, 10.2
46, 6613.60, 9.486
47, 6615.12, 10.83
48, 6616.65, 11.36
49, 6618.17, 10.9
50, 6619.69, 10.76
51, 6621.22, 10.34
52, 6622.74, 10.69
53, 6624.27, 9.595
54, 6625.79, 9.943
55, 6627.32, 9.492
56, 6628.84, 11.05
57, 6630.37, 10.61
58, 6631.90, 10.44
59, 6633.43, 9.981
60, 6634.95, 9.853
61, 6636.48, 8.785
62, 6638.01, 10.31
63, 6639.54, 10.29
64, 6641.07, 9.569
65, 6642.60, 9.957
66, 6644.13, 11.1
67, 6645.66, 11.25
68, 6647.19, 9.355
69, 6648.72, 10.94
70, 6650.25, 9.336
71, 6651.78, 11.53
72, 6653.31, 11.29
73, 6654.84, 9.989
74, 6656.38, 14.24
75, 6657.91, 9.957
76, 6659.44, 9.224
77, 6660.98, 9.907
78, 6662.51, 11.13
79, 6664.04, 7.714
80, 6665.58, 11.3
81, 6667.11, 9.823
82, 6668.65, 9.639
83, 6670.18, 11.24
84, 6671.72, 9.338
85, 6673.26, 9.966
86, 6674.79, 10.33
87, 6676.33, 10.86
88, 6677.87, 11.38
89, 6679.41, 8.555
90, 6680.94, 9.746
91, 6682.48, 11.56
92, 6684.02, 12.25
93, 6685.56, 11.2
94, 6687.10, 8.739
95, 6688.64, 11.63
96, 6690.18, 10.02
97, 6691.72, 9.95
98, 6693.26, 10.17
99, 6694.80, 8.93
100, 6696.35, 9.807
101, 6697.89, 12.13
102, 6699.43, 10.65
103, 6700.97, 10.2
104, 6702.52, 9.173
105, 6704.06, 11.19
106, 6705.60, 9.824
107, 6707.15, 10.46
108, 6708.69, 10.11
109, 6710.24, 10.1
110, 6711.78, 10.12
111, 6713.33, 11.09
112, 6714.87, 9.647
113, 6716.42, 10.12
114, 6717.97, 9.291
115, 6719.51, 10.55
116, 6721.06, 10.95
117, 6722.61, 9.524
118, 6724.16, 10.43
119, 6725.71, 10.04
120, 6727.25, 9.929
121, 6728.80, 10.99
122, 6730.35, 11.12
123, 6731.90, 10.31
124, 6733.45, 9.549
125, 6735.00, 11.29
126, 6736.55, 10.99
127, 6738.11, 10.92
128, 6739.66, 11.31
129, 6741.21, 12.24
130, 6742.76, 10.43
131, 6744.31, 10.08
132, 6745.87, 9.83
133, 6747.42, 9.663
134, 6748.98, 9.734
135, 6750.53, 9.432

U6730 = 24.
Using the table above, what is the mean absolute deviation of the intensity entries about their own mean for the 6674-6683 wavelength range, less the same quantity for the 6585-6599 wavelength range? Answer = 0.3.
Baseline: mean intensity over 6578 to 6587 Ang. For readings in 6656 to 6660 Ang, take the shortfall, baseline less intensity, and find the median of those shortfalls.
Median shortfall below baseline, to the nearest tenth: 1.0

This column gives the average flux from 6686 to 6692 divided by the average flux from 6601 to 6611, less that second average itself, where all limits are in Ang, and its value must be -9.7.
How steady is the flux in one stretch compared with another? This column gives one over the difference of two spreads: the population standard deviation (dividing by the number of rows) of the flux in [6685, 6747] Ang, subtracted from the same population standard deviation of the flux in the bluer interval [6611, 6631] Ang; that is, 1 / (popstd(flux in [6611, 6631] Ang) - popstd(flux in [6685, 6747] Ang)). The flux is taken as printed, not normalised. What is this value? -5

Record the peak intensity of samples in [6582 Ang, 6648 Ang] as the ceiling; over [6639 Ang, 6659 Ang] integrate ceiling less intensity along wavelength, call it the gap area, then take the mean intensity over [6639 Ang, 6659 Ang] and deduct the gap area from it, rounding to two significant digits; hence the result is -13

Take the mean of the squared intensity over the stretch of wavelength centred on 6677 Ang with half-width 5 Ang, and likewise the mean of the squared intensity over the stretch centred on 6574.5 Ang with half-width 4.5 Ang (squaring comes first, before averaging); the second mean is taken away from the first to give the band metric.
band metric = 2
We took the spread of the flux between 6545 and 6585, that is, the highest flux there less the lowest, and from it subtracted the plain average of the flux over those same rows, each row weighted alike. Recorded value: -7.4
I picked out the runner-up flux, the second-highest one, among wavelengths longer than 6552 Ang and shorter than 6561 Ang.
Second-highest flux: 10.47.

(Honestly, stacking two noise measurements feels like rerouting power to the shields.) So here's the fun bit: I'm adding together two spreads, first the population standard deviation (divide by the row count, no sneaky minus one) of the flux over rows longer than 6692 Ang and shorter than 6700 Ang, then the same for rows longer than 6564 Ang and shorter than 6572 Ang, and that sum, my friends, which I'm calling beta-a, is 1.7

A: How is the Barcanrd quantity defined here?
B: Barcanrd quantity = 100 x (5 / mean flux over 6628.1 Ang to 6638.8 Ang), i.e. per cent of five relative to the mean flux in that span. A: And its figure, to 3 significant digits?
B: 49.3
